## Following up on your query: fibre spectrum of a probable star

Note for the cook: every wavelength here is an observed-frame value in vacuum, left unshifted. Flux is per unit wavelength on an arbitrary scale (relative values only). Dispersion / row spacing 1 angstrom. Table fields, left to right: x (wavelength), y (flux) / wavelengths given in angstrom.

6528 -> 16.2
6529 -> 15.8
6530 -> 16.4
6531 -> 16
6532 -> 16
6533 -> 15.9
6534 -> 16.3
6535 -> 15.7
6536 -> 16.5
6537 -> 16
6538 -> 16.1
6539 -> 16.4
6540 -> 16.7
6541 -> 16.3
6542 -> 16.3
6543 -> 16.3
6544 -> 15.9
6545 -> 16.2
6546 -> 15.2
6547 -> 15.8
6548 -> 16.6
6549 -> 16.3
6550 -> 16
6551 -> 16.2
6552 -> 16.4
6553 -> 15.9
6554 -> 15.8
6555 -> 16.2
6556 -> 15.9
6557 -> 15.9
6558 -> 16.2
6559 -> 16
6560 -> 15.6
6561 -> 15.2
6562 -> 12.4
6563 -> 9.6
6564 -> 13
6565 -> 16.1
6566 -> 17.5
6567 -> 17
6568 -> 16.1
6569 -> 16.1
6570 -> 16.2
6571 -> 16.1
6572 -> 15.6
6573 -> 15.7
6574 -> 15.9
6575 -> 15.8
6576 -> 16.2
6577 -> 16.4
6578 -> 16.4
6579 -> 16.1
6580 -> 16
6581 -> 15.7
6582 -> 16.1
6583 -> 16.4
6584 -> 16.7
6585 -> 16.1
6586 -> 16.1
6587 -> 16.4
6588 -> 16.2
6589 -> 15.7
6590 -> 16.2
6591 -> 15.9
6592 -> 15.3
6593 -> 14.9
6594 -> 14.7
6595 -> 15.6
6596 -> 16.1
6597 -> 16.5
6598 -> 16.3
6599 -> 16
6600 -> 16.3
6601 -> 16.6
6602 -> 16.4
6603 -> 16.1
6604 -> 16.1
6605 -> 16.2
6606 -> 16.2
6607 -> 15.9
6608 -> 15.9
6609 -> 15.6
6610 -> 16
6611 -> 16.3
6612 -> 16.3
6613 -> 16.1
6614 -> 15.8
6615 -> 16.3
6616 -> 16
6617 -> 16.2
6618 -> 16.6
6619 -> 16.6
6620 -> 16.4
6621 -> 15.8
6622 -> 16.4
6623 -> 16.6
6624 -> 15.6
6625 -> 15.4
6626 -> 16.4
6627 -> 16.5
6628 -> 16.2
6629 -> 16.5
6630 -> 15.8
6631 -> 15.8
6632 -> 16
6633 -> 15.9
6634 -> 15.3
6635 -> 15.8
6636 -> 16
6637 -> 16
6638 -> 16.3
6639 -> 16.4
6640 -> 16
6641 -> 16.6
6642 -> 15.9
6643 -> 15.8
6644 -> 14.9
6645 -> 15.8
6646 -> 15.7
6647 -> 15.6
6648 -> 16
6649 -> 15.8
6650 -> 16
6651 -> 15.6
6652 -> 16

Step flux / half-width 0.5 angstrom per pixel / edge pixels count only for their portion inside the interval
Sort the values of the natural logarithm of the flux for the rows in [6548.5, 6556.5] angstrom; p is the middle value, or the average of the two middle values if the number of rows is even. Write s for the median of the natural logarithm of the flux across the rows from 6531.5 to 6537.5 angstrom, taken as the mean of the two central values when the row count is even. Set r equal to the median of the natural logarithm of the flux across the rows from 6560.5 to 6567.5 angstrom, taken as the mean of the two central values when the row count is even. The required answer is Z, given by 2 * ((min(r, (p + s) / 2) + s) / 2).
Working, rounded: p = 2.779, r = 2.72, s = 2.773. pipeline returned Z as 5.49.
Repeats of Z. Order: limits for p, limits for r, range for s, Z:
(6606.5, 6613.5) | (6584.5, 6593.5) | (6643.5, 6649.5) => 5.52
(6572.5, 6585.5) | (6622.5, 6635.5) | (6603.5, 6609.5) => 5.54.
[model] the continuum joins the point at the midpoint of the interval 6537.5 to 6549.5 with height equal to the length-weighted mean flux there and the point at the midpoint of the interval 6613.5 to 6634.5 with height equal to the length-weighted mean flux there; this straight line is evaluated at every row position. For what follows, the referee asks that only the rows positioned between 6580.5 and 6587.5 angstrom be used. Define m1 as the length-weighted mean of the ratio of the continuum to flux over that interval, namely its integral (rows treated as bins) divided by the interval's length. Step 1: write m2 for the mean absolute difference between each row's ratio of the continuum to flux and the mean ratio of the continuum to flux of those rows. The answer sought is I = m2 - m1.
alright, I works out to -0.981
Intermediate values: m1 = 1.00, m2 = 0.015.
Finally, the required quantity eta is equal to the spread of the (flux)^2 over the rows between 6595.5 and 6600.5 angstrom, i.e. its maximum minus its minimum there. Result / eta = 16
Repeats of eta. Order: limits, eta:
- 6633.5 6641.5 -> 41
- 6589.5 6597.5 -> 56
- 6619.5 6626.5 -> 38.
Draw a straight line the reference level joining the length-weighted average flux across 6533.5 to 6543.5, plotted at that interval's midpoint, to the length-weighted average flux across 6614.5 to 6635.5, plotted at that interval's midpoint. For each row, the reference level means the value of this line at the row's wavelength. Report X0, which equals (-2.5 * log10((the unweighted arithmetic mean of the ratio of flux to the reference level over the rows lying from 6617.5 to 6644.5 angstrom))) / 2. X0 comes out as 0.001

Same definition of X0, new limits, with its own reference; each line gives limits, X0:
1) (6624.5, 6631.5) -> 0.000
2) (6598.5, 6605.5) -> -0.003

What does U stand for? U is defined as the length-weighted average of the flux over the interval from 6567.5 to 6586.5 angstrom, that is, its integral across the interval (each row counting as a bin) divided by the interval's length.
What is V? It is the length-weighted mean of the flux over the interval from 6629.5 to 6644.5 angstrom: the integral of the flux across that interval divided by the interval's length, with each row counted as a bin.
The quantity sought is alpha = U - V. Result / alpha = 0.19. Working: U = 16.09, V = 15.9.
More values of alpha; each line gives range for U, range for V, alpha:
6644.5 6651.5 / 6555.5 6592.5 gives 0.06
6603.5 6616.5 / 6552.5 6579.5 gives 0.46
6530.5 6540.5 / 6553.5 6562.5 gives 0.69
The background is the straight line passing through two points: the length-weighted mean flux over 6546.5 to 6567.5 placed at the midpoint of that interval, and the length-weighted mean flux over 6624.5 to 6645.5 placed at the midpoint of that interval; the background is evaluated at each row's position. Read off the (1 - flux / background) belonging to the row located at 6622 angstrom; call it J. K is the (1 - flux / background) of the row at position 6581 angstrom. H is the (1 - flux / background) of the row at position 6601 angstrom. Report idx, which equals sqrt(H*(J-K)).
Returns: 0.039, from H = -0.053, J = -0.032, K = -0.003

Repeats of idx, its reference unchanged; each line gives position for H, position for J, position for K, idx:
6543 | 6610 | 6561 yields 0.043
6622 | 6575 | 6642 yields 0.025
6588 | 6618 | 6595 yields 0.042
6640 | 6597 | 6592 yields 0.004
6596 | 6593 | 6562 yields 0.059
